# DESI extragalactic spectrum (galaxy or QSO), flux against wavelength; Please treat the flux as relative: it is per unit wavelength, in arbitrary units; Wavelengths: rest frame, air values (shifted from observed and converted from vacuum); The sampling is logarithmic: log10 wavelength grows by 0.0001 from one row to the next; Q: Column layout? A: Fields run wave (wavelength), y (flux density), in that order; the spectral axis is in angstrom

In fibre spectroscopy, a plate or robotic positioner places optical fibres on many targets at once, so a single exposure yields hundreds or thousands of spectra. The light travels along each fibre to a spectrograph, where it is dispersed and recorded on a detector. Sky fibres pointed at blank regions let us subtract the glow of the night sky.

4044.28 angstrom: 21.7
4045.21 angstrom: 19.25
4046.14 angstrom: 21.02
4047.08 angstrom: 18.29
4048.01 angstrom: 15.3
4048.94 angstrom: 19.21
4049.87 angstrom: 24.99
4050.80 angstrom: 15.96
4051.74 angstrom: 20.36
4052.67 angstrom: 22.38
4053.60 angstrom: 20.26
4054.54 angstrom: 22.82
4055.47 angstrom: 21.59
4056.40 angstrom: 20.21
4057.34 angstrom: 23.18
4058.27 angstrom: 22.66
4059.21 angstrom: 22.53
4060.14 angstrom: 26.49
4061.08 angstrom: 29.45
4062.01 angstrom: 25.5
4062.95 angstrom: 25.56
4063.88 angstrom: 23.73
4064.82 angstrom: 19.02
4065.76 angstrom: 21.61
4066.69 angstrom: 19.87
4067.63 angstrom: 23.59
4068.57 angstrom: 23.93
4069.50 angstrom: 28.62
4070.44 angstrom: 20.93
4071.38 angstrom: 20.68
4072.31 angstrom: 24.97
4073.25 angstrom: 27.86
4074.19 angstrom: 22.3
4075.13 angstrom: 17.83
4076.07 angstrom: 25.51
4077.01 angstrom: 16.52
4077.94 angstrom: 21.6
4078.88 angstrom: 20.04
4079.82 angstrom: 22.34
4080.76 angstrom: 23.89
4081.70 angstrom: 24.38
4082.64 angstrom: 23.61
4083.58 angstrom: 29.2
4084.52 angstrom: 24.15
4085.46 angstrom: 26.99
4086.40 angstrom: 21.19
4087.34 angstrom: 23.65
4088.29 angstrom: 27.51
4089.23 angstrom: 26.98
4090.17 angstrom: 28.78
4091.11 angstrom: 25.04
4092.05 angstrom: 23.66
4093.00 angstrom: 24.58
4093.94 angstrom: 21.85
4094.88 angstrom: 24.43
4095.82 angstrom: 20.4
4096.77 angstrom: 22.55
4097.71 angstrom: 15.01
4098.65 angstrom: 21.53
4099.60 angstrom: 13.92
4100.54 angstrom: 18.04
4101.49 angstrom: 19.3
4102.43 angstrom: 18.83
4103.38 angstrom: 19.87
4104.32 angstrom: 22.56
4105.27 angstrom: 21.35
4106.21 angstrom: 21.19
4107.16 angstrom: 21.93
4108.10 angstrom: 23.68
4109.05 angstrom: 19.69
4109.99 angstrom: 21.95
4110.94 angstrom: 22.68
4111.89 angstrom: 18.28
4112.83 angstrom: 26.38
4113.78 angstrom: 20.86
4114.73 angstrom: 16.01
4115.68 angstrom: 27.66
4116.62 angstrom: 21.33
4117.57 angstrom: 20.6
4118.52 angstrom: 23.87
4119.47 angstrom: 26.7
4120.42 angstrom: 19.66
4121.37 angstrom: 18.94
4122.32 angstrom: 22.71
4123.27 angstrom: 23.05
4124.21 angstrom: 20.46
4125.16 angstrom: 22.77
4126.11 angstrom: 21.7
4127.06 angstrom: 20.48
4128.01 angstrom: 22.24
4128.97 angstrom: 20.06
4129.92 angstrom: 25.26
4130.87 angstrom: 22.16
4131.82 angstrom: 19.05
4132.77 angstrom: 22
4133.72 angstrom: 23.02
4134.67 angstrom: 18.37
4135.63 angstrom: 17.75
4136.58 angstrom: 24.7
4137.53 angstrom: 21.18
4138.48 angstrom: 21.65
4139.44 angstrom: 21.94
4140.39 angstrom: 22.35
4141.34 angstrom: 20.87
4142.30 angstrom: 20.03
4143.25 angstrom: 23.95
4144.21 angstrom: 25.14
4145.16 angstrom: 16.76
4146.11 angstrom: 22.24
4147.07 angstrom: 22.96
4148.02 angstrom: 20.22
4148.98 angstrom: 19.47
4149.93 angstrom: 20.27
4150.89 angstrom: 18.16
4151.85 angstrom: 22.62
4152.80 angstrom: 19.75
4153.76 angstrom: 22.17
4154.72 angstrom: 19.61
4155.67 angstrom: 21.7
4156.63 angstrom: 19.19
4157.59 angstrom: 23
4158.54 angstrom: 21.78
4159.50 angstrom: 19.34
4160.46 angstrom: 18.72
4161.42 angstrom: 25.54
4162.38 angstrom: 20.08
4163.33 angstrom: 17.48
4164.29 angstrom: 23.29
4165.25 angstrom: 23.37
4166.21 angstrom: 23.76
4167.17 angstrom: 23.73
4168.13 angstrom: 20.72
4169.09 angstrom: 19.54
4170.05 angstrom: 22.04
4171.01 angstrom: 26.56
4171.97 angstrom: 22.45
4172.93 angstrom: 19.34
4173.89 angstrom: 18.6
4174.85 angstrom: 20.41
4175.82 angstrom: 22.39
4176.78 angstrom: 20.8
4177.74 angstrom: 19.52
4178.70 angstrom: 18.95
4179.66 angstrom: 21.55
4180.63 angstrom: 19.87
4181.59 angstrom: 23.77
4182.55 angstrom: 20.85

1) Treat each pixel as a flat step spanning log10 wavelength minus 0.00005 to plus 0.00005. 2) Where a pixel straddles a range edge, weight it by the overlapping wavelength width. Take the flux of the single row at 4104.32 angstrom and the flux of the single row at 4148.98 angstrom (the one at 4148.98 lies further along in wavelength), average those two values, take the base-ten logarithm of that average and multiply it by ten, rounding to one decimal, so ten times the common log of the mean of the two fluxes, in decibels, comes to 13.2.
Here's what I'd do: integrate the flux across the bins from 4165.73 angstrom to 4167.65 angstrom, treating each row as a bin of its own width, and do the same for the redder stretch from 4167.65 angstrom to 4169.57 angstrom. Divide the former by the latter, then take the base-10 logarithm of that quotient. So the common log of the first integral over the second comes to 0.072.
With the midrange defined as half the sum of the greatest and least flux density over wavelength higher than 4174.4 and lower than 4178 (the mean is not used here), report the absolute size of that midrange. 21.0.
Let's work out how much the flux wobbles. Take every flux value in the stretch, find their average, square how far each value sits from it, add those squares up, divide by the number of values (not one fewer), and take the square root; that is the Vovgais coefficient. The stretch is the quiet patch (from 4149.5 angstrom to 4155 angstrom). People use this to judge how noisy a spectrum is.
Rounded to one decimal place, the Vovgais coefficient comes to 1.5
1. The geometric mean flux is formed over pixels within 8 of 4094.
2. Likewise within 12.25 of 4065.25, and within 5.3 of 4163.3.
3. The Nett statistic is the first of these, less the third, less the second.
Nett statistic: -22.4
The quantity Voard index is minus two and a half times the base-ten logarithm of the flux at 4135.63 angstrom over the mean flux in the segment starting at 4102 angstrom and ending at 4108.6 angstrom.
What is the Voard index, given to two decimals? 0.20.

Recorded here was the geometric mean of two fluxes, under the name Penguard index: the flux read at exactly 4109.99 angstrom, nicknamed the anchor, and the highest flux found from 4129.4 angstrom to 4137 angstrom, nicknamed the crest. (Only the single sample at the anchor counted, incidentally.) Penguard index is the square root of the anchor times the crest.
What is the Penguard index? 23.5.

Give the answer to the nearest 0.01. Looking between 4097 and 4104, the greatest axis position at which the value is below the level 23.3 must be 4103.38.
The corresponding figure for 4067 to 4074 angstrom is 4071.38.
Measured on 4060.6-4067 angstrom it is 4066.69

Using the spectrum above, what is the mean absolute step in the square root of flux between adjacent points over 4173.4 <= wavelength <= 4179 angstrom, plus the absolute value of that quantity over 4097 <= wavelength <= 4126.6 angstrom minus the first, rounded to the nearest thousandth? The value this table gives 0.365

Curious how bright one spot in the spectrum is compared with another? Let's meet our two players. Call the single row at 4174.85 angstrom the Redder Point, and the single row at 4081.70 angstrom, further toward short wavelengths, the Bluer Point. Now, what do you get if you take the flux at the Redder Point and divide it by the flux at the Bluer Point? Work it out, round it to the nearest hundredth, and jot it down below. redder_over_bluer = 0.84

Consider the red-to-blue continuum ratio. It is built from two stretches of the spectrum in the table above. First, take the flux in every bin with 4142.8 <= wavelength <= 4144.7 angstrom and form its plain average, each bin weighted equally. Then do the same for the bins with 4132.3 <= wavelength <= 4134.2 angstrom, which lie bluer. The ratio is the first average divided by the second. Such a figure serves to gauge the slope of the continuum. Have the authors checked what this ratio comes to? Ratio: 1.09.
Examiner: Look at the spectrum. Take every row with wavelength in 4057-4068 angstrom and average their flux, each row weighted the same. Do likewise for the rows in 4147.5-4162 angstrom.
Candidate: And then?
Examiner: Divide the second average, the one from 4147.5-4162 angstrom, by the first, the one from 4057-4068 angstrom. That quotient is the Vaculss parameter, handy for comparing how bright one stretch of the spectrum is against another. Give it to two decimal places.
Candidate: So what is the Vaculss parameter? 0.88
